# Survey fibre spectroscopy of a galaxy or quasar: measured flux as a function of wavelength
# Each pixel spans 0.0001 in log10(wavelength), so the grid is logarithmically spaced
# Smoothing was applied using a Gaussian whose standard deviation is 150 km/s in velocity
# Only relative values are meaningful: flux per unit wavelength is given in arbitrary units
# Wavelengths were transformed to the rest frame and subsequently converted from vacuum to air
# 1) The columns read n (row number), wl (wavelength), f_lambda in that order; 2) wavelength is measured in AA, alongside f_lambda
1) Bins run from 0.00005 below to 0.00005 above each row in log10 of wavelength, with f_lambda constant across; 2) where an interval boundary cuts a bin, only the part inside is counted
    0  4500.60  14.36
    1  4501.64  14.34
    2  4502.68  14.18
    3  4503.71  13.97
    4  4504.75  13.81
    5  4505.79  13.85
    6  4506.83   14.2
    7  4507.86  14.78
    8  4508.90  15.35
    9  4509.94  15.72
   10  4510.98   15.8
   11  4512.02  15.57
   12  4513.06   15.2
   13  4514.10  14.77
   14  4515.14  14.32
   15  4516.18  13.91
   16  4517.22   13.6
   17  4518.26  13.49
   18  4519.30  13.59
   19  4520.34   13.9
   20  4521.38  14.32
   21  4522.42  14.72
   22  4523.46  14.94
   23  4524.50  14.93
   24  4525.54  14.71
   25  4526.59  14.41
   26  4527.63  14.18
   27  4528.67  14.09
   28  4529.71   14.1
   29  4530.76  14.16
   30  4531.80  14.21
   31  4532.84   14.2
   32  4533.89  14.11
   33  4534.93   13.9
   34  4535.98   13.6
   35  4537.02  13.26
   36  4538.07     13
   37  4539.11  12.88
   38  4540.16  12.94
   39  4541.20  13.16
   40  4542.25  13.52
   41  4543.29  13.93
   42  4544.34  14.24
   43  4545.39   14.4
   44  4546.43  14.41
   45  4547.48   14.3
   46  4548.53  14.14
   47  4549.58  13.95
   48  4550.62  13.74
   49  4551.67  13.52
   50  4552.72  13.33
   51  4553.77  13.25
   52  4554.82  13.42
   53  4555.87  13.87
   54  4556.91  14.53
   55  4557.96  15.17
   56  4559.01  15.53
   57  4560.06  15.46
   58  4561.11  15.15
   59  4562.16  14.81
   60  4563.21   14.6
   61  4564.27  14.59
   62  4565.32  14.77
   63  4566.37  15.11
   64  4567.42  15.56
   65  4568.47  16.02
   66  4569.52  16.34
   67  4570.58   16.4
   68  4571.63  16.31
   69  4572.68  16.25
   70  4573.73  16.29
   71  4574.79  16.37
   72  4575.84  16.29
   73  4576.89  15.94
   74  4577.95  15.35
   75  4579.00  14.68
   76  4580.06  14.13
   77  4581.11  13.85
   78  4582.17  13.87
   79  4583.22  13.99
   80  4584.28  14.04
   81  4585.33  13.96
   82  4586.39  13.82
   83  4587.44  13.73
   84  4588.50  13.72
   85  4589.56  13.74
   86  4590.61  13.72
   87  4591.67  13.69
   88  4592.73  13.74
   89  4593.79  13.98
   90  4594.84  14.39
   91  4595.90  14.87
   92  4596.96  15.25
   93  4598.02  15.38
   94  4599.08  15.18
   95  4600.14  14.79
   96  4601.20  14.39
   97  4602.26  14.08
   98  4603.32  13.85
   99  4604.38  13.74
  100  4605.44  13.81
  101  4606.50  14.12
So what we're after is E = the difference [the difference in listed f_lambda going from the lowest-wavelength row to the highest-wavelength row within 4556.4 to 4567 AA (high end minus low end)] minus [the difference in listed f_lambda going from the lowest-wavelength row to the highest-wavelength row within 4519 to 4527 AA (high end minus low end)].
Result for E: -0.2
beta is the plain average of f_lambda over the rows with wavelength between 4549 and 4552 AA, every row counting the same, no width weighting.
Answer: 13.7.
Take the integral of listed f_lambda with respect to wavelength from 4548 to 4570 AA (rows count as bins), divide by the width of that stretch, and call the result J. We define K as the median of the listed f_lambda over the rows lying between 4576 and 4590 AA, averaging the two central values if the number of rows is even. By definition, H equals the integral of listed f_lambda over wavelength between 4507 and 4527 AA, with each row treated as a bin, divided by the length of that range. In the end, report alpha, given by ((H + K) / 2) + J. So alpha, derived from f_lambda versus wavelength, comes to 28.9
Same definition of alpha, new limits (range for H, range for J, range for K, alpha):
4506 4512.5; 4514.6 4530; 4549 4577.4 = 29.4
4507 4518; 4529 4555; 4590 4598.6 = 28.3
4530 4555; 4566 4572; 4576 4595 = 29.8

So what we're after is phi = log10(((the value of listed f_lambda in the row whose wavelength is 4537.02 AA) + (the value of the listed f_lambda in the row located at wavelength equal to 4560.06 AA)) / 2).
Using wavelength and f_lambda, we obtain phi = 1.16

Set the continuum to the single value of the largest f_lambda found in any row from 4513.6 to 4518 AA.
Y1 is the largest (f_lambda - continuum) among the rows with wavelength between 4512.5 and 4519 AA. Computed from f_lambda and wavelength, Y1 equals 0.43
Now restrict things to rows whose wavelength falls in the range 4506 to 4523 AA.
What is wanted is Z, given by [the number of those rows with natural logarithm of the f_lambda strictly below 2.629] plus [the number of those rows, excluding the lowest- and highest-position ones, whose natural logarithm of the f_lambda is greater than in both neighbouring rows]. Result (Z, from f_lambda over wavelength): 4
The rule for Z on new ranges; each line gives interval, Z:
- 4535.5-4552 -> 10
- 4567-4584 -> 3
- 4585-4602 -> 9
